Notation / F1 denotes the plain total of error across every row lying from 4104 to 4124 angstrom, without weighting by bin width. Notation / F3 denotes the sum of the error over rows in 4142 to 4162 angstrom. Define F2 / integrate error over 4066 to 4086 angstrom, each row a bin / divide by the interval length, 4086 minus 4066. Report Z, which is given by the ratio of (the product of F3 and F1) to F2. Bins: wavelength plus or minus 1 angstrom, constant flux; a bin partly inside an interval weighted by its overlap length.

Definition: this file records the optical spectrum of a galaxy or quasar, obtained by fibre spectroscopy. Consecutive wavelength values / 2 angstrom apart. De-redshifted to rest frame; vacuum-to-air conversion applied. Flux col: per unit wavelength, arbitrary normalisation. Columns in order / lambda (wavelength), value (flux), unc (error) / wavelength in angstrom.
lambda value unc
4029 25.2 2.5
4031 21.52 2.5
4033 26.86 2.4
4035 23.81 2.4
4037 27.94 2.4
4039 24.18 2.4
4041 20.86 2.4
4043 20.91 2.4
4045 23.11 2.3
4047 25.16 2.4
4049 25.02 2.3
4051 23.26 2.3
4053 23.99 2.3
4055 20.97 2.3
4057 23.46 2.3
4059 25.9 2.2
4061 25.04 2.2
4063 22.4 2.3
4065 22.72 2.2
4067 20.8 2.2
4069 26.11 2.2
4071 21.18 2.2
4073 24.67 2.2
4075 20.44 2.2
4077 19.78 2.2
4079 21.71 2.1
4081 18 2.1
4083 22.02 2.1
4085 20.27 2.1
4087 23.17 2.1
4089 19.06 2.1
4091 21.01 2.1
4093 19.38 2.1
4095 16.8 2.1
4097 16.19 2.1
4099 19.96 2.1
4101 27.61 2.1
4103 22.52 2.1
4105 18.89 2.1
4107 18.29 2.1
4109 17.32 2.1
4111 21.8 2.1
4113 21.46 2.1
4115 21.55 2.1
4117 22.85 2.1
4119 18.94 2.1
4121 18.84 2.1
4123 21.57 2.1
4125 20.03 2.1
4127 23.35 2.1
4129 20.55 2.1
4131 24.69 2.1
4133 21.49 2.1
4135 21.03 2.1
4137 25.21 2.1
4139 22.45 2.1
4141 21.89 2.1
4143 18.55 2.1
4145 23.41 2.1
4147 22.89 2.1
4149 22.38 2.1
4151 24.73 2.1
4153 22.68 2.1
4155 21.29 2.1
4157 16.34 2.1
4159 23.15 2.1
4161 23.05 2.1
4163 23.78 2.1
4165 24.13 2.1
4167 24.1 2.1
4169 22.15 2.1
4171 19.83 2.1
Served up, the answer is 204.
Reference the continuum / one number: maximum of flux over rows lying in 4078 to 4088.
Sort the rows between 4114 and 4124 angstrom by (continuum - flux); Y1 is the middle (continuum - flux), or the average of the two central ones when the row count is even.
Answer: 1.6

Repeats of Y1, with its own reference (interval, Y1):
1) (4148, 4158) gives 0.8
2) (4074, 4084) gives 2.7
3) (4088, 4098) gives 4.1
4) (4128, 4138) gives 1.7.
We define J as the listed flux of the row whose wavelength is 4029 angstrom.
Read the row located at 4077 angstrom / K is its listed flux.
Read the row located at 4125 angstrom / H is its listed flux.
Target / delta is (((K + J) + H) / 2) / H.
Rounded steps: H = 20.03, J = 25.2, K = 19.78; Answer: 1.623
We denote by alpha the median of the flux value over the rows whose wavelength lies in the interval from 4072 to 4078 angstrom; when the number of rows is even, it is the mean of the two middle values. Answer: 20.4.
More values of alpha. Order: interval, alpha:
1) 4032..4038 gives 26.9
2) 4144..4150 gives 22.9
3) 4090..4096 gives 19.4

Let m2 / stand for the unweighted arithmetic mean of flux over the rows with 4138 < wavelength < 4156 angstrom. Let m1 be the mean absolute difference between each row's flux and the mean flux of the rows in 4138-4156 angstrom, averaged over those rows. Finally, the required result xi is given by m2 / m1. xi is 20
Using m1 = 1.1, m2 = 22.3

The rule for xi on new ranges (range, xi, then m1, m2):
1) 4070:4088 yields 15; 1.5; 21.2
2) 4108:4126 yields 14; 1.5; 20.5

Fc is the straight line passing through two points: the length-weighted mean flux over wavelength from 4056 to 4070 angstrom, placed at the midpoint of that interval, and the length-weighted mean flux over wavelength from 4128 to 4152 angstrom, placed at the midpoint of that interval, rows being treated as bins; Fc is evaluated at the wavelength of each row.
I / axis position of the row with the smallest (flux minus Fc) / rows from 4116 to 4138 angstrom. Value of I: 4121 angstrom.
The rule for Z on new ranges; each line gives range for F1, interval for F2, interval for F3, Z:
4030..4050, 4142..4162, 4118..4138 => 239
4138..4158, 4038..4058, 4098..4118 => 188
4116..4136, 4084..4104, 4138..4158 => 210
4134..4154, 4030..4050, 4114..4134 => 185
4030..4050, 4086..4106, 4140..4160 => 239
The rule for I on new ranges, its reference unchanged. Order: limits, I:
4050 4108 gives 4097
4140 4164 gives 4157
